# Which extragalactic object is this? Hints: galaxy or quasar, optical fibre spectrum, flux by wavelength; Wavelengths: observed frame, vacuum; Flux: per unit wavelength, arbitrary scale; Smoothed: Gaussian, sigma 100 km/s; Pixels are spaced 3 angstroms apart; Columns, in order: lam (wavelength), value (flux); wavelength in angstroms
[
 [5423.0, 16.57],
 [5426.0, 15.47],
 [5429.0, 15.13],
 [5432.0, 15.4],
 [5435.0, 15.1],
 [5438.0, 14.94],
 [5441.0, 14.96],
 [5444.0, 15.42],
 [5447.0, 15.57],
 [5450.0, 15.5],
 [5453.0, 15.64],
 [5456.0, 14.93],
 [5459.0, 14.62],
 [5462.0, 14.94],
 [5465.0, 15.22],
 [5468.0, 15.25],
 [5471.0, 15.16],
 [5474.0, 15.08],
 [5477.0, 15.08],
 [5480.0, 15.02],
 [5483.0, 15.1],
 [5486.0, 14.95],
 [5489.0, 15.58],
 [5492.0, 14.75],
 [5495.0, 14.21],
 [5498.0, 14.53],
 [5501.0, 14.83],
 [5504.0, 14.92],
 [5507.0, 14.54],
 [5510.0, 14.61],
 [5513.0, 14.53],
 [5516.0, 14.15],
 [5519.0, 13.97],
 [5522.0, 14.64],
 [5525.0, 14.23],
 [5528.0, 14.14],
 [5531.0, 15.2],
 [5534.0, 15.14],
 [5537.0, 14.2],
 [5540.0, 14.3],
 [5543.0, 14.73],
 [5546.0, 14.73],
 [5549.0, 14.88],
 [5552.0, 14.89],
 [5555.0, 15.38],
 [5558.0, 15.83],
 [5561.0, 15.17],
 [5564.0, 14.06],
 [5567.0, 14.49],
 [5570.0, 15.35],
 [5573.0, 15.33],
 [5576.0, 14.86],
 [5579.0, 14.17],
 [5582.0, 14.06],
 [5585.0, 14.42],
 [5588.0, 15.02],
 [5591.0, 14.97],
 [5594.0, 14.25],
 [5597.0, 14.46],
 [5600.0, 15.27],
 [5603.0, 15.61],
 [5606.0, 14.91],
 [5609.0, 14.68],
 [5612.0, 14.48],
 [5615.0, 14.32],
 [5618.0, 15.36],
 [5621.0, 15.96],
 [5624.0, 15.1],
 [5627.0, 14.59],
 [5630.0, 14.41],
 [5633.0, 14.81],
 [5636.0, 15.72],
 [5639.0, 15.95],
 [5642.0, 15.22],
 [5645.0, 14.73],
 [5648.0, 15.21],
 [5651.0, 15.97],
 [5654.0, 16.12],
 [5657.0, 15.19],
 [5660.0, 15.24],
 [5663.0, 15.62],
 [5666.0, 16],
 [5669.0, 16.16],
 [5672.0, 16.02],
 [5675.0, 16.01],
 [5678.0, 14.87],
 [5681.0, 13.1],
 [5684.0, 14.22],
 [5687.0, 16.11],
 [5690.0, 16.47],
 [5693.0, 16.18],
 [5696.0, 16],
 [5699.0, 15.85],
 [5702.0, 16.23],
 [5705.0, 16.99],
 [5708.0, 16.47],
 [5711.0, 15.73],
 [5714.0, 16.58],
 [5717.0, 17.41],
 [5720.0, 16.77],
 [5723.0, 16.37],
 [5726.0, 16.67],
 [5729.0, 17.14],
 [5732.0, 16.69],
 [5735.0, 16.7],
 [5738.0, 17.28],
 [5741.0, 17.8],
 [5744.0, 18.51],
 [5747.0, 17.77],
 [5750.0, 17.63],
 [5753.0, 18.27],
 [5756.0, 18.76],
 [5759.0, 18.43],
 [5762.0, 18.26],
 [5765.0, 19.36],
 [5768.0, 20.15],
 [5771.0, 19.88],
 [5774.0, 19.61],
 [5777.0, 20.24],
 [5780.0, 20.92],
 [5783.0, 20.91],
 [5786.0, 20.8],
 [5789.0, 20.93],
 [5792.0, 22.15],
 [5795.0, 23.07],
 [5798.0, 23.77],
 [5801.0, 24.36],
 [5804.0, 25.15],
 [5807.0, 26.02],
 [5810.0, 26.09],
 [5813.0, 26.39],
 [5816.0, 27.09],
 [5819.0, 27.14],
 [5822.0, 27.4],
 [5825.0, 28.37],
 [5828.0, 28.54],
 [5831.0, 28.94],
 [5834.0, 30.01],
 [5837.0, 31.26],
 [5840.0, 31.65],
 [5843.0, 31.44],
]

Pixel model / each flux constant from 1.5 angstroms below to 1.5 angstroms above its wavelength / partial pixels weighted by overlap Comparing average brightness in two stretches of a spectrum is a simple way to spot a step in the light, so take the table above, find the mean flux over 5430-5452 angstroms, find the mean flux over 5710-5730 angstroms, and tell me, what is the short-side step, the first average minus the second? -1.4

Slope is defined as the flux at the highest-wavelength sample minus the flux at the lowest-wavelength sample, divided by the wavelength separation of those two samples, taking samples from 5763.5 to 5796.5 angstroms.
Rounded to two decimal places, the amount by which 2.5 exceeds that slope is 2.38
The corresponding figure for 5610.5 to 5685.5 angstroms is 2.50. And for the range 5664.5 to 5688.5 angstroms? 2.49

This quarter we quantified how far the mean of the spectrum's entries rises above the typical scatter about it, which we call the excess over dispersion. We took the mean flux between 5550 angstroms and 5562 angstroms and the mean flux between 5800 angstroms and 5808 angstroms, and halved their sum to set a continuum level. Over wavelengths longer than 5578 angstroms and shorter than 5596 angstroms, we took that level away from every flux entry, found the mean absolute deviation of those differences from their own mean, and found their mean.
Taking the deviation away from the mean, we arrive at -6.1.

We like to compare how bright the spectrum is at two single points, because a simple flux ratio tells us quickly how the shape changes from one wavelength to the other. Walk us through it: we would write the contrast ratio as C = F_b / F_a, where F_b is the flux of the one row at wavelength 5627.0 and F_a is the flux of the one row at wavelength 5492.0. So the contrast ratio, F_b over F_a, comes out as 0.99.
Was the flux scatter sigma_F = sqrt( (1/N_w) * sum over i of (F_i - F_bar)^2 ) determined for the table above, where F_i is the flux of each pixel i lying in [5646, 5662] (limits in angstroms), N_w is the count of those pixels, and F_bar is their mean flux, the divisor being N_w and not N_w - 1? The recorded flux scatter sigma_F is 0.41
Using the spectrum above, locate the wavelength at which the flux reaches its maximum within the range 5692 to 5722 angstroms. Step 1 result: 5717.0 angstroms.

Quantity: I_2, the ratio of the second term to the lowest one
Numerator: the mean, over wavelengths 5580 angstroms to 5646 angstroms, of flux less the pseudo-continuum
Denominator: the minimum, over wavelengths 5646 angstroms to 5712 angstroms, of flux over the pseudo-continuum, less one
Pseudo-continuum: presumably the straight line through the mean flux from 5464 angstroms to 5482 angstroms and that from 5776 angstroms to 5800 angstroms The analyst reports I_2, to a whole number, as 10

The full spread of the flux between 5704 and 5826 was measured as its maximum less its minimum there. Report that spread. 12.6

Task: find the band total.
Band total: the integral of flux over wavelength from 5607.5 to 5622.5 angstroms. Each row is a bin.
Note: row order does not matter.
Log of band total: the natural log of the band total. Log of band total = 5.41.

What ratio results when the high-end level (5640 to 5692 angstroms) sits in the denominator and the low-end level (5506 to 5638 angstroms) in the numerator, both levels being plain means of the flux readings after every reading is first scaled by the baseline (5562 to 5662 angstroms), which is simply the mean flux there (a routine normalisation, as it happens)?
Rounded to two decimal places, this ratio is 0.96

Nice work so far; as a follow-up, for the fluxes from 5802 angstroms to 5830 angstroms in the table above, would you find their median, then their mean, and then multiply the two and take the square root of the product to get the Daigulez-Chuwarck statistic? 27.0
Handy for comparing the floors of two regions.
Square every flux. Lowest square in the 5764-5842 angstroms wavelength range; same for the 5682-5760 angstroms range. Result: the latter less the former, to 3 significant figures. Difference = -173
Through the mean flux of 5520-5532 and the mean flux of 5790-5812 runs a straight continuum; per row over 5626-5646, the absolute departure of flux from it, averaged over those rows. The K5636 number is 3.4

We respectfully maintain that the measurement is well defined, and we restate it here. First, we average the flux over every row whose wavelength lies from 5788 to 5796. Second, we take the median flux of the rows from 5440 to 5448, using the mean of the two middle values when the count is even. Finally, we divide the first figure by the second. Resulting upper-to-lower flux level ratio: 1.4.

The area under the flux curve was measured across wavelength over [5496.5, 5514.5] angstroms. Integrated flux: 264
